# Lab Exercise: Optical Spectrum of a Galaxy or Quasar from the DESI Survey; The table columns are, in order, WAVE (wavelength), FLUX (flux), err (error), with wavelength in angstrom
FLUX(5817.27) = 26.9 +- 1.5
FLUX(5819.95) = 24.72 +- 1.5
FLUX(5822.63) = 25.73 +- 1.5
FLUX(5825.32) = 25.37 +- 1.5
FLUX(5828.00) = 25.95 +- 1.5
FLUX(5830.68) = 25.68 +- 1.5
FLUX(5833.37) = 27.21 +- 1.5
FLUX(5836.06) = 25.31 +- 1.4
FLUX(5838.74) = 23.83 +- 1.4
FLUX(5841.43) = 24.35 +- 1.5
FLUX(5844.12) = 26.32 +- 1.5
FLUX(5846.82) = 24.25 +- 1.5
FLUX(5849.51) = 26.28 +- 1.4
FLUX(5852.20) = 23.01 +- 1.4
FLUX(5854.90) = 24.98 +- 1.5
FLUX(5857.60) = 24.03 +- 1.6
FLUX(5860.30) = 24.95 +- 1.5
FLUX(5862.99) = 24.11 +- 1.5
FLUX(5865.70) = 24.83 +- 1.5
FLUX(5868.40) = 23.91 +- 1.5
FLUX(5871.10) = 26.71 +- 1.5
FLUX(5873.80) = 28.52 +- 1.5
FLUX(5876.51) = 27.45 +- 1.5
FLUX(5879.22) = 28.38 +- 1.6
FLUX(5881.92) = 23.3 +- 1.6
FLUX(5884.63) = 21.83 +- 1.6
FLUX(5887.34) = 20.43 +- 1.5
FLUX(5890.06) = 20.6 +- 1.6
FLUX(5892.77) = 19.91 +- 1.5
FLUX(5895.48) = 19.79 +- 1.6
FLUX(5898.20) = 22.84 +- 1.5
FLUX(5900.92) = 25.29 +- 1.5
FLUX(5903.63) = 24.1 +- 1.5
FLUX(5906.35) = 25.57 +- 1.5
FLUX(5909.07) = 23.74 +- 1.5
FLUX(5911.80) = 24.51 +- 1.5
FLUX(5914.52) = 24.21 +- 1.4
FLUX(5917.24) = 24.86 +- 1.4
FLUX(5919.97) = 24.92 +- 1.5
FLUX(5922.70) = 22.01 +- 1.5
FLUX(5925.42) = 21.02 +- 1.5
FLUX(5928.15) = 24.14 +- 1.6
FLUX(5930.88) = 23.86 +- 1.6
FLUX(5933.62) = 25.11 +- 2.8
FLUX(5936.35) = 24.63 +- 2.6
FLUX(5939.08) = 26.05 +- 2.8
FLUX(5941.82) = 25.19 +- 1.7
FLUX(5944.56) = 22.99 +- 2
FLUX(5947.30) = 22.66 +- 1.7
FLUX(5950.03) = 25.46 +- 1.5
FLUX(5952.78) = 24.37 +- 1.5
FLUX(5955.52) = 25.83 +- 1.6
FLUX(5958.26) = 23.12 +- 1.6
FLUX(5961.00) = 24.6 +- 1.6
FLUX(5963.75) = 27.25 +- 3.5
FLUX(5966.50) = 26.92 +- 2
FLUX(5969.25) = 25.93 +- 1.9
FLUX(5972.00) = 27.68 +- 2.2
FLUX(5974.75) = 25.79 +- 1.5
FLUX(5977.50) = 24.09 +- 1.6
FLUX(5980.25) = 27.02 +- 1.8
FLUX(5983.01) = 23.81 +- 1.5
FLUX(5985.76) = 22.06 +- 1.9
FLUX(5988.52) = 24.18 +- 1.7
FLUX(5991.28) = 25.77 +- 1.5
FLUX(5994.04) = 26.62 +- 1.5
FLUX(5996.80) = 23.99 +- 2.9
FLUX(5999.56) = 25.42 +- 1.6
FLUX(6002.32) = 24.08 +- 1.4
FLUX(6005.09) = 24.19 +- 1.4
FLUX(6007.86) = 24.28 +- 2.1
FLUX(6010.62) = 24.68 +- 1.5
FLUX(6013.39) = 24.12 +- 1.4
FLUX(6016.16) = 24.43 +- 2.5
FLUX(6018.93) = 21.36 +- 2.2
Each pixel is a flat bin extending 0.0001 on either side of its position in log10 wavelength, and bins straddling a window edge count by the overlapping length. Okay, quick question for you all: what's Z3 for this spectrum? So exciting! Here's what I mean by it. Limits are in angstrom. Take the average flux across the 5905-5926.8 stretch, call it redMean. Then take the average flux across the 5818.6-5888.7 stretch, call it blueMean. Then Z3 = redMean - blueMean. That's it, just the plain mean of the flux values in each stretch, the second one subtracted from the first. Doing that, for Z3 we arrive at -1.2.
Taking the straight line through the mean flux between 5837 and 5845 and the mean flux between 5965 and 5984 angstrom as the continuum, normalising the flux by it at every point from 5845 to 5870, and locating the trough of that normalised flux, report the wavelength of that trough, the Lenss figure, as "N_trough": 5852.20 angstrom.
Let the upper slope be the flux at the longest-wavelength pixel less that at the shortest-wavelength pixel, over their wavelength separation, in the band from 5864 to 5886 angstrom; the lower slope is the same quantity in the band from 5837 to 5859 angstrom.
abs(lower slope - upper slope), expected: 0.17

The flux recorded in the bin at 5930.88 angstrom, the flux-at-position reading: 23.86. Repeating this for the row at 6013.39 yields 24.12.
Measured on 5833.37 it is 27.21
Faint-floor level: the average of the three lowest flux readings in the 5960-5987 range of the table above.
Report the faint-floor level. 23.3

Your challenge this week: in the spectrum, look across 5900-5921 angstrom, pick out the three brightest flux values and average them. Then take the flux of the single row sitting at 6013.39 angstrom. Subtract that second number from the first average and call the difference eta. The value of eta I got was 1.1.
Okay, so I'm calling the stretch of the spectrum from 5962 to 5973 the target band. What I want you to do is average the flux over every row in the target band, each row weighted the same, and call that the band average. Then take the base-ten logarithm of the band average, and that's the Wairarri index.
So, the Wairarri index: 1.43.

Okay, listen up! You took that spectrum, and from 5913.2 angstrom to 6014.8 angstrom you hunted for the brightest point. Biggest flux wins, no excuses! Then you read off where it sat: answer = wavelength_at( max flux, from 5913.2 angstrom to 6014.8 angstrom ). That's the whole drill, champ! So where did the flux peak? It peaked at 5972.00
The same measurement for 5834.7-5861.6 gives 5844.12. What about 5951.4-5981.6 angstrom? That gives 5972.00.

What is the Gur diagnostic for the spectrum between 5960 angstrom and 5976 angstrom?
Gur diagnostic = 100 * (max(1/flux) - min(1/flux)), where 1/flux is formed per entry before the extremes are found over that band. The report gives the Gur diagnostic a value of 0.45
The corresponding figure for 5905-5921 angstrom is 0.30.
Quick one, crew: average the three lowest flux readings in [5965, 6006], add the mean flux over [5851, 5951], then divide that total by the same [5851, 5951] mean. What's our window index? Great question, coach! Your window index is 1.97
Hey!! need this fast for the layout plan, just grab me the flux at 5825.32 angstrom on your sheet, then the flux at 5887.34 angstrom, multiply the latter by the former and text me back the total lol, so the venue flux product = 518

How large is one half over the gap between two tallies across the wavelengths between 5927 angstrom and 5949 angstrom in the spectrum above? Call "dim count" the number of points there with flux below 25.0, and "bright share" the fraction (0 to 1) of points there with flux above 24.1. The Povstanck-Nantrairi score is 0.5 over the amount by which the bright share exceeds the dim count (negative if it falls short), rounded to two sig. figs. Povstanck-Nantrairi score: -0.11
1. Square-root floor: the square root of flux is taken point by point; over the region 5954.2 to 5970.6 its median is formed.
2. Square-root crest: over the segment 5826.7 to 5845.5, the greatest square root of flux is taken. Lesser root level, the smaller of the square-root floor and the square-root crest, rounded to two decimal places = 5.09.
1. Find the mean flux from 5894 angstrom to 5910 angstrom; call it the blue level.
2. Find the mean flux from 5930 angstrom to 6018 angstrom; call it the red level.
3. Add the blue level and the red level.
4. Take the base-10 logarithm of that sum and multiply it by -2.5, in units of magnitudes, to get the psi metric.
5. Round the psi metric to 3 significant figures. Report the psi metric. -4.21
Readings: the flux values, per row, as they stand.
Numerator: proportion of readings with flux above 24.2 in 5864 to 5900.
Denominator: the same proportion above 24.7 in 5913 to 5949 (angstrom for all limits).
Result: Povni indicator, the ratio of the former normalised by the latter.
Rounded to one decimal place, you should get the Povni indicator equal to 1.0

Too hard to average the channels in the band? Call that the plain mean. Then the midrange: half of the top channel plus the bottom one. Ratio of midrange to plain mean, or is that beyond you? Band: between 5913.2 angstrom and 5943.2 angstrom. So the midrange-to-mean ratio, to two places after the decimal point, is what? 0.97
